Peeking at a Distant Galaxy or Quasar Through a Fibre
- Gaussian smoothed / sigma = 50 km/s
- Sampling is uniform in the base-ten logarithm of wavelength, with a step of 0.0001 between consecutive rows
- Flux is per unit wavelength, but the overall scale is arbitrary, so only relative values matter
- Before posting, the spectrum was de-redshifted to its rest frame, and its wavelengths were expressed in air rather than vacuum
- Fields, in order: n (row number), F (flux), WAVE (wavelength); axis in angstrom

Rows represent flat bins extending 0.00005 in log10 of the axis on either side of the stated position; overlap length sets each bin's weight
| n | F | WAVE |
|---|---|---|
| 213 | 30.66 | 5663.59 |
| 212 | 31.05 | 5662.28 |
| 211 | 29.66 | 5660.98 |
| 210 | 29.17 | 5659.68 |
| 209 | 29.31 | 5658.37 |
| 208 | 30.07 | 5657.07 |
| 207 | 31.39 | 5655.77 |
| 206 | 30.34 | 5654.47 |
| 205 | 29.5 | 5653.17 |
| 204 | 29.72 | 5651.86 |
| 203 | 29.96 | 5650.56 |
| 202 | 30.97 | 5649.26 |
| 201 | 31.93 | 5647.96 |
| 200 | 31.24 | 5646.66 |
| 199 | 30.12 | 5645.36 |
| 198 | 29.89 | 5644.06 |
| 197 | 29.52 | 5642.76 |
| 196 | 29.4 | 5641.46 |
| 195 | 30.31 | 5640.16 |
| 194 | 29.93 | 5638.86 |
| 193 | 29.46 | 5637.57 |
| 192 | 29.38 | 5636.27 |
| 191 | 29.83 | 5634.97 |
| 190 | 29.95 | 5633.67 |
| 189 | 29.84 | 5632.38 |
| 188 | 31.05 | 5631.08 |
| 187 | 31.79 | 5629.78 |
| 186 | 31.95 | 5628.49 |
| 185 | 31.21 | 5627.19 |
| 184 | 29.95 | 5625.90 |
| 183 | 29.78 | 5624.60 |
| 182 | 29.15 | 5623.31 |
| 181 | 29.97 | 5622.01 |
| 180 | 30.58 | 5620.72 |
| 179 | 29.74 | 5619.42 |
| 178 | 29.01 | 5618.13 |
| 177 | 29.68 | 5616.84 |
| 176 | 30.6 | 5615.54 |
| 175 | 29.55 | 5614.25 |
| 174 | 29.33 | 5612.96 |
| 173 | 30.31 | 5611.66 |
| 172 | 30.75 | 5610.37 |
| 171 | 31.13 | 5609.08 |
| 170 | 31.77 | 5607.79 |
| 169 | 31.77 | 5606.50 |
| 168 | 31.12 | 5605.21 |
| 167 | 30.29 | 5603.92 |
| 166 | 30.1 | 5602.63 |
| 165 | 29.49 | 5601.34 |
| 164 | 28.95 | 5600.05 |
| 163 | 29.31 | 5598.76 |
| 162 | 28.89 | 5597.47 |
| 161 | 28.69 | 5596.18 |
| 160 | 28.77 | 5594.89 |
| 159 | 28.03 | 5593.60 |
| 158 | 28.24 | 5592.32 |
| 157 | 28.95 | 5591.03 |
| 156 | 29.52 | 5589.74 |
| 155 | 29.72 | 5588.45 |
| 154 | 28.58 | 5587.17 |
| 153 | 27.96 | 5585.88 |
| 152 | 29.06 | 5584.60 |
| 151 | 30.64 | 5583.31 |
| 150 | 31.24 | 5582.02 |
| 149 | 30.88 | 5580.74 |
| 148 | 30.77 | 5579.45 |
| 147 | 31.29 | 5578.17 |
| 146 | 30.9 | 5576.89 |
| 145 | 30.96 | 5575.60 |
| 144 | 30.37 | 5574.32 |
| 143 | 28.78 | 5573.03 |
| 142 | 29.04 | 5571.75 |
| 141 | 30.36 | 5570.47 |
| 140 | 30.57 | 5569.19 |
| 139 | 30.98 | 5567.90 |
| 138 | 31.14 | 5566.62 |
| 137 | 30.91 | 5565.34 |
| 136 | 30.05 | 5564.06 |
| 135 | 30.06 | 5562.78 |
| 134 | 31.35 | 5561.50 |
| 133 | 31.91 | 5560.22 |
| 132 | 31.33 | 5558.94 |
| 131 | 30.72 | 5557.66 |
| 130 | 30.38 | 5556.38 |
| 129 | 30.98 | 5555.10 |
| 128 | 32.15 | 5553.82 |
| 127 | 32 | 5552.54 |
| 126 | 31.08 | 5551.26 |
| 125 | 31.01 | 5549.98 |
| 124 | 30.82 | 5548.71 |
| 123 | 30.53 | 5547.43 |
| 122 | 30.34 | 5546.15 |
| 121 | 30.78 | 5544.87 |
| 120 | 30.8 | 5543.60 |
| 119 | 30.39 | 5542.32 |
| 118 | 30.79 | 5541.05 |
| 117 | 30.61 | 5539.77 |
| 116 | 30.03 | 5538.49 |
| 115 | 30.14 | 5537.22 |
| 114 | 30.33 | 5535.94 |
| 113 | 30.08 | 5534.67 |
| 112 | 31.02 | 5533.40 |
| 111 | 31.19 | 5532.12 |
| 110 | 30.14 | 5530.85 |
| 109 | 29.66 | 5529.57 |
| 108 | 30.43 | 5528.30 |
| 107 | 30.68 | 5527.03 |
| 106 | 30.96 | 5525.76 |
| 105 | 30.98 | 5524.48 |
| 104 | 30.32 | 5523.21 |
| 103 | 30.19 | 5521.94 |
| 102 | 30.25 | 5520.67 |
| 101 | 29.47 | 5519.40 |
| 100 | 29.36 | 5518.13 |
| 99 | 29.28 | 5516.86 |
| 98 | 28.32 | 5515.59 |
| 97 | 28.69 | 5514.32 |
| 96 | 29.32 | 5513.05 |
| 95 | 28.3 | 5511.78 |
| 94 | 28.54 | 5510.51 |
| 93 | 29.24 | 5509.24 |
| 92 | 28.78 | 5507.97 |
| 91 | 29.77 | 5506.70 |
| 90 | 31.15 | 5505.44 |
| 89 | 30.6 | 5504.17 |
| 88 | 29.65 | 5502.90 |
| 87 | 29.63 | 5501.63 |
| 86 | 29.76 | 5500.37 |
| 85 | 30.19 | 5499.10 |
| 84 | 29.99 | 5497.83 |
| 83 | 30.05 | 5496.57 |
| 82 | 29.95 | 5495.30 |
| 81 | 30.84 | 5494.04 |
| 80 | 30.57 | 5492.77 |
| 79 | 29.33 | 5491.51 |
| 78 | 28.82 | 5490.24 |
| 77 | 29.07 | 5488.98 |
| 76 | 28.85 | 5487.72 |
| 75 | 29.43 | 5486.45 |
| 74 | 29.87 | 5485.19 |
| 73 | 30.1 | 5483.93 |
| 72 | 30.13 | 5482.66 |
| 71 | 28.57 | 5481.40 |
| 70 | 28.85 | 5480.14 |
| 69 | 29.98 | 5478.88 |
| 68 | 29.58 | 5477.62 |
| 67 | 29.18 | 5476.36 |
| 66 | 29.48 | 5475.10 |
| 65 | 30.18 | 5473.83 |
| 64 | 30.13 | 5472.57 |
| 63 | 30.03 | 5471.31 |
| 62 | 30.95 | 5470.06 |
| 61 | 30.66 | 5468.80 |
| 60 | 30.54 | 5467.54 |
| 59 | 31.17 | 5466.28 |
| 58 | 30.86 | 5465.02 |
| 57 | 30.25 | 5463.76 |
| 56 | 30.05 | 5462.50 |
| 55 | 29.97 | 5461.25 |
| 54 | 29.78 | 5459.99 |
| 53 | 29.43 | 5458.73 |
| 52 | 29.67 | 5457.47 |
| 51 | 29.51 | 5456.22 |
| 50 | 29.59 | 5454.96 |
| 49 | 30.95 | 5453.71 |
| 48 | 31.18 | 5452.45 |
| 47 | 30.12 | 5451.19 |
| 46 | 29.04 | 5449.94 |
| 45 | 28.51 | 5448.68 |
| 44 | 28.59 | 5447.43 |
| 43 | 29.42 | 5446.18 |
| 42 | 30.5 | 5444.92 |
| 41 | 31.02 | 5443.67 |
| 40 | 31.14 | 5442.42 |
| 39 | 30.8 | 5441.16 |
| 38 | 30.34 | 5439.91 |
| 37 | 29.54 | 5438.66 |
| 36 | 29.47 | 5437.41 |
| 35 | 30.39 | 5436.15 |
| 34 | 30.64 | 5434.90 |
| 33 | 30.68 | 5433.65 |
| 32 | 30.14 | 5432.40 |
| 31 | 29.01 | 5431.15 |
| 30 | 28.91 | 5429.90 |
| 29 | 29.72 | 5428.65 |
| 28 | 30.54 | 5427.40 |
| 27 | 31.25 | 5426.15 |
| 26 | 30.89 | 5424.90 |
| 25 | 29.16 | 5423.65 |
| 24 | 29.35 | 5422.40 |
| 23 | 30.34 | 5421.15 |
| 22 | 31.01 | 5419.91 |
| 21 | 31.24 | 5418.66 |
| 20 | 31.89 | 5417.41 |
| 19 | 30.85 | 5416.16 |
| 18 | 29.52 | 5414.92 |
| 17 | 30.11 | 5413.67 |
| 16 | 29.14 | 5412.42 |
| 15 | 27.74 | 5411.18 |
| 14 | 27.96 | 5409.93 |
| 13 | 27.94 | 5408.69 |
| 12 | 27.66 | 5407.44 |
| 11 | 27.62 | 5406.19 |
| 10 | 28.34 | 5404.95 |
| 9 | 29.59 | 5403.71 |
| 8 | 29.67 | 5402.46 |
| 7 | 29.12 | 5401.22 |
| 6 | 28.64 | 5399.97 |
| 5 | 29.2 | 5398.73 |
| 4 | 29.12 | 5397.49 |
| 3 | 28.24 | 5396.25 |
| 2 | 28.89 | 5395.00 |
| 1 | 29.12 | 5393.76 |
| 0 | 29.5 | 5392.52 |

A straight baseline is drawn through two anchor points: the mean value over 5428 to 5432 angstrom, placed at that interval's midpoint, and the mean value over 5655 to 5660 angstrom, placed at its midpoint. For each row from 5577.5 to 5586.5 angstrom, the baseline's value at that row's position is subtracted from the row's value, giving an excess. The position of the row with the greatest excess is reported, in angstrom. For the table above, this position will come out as 5578.17 angstrom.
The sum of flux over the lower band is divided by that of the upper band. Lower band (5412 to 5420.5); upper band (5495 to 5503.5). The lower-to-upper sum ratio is 1.02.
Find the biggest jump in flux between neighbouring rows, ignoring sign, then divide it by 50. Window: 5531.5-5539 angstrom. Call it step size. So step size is 0.019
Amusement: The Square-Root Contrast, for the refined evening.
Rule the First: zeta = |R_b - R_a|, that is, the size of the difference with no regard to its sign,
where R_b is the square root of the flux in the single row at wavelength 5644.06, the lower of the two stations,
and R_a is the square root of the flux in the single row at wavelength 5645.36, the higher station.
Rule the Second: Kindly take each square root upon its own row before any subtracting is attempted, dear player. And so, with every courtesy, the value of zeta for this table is 0.02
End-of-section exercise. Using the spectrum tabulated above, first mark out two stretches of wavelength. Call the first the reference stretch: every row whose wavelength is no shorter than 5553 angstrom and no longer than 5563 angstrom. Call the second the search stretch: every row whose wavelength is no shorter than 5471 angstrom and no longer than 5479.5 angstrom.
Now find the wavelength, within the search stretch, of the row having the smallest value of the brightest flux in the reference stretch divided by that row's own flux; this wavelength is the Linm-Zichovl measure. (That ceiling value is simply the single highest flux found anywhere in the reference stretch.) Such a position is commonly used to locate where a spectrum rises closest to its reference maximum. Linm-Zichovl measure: 5473.83 angstrom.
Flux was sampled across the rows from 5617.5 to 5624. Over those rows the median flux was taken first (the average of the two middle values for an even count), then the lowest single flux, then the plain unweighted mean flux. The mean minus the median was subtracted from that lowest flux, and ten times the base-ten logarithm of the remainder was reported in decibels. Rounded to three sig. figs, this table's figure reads 14.6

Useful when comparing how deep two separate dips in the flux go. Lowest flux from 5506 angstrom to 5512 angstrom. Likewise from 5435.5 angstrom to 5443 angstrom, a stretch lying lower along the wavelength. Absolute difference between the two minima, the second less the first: 1.2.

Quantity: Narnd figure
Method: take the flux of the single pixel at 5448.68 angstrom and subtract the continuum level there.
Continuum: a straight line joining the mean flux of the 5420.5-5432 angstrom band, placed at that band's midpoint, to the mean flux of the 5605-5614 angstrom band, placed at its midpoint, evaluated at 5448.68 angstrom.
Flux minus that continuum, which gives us -1.5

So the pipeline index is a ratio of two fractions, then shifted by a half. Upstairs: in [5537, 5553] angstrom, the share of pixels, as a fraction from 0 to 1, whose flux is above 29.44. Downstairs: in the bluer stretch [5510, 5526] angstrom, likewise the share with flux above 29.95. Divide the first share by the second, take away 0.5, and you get 2.1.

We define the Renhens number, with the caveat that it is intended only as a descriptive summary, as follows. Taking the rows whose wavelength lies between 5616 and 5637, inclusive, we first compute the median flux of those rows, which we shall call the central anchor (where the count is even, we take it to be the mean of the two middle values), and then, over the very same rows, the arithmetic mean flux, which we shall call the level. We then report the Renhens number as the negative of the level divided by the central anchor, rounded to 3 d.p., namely -1.009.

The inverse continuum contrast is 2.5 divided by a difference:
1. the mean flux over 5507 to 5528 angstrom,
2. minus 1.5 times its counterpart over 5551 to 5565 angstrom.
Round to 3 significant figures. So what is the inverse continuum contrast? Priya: -0.146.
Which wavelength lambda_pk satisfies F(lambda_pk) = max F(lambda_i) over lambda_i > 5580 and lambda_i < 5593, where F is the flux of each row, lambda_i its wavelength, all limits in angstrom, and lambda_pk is 5582.02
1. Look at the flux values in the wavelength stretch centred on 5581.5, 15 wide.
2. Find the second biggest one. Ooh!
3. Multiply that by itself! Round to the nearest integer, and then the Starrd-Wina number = 976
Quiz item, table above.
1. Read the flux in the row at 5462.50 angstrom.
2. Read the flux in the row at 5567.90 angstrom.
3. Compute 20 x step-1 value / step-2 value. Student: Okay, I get 19.4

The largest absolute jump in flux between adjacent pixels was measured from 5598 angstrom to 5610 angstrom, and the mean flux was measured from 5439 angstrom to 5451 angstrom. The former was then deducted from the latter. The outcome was 29.1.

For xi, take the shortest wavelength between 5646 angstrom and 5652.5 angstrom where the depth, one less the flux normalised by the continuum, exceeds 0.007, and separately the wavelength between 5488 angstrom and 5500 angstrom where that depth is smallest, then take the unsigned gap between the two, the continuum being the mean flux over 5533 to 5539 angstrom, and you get 156.5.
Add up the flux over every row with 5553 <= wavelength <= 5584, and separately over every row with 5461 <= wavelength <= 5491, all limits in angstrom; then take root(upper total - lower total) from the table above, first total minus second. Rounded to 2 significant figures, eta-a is 4.6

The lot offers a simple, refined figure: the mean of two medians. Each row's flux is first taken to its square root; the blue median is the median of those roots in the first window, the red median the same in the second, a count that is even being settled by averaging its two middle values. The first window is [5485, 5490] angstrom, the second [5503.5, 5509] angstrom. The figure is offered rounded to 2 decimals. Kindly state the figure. 5.45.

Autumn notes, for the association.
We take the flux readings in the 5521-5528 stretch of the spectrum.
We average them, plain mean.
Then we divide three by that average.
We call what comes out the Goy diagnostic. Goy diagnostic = 0.098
